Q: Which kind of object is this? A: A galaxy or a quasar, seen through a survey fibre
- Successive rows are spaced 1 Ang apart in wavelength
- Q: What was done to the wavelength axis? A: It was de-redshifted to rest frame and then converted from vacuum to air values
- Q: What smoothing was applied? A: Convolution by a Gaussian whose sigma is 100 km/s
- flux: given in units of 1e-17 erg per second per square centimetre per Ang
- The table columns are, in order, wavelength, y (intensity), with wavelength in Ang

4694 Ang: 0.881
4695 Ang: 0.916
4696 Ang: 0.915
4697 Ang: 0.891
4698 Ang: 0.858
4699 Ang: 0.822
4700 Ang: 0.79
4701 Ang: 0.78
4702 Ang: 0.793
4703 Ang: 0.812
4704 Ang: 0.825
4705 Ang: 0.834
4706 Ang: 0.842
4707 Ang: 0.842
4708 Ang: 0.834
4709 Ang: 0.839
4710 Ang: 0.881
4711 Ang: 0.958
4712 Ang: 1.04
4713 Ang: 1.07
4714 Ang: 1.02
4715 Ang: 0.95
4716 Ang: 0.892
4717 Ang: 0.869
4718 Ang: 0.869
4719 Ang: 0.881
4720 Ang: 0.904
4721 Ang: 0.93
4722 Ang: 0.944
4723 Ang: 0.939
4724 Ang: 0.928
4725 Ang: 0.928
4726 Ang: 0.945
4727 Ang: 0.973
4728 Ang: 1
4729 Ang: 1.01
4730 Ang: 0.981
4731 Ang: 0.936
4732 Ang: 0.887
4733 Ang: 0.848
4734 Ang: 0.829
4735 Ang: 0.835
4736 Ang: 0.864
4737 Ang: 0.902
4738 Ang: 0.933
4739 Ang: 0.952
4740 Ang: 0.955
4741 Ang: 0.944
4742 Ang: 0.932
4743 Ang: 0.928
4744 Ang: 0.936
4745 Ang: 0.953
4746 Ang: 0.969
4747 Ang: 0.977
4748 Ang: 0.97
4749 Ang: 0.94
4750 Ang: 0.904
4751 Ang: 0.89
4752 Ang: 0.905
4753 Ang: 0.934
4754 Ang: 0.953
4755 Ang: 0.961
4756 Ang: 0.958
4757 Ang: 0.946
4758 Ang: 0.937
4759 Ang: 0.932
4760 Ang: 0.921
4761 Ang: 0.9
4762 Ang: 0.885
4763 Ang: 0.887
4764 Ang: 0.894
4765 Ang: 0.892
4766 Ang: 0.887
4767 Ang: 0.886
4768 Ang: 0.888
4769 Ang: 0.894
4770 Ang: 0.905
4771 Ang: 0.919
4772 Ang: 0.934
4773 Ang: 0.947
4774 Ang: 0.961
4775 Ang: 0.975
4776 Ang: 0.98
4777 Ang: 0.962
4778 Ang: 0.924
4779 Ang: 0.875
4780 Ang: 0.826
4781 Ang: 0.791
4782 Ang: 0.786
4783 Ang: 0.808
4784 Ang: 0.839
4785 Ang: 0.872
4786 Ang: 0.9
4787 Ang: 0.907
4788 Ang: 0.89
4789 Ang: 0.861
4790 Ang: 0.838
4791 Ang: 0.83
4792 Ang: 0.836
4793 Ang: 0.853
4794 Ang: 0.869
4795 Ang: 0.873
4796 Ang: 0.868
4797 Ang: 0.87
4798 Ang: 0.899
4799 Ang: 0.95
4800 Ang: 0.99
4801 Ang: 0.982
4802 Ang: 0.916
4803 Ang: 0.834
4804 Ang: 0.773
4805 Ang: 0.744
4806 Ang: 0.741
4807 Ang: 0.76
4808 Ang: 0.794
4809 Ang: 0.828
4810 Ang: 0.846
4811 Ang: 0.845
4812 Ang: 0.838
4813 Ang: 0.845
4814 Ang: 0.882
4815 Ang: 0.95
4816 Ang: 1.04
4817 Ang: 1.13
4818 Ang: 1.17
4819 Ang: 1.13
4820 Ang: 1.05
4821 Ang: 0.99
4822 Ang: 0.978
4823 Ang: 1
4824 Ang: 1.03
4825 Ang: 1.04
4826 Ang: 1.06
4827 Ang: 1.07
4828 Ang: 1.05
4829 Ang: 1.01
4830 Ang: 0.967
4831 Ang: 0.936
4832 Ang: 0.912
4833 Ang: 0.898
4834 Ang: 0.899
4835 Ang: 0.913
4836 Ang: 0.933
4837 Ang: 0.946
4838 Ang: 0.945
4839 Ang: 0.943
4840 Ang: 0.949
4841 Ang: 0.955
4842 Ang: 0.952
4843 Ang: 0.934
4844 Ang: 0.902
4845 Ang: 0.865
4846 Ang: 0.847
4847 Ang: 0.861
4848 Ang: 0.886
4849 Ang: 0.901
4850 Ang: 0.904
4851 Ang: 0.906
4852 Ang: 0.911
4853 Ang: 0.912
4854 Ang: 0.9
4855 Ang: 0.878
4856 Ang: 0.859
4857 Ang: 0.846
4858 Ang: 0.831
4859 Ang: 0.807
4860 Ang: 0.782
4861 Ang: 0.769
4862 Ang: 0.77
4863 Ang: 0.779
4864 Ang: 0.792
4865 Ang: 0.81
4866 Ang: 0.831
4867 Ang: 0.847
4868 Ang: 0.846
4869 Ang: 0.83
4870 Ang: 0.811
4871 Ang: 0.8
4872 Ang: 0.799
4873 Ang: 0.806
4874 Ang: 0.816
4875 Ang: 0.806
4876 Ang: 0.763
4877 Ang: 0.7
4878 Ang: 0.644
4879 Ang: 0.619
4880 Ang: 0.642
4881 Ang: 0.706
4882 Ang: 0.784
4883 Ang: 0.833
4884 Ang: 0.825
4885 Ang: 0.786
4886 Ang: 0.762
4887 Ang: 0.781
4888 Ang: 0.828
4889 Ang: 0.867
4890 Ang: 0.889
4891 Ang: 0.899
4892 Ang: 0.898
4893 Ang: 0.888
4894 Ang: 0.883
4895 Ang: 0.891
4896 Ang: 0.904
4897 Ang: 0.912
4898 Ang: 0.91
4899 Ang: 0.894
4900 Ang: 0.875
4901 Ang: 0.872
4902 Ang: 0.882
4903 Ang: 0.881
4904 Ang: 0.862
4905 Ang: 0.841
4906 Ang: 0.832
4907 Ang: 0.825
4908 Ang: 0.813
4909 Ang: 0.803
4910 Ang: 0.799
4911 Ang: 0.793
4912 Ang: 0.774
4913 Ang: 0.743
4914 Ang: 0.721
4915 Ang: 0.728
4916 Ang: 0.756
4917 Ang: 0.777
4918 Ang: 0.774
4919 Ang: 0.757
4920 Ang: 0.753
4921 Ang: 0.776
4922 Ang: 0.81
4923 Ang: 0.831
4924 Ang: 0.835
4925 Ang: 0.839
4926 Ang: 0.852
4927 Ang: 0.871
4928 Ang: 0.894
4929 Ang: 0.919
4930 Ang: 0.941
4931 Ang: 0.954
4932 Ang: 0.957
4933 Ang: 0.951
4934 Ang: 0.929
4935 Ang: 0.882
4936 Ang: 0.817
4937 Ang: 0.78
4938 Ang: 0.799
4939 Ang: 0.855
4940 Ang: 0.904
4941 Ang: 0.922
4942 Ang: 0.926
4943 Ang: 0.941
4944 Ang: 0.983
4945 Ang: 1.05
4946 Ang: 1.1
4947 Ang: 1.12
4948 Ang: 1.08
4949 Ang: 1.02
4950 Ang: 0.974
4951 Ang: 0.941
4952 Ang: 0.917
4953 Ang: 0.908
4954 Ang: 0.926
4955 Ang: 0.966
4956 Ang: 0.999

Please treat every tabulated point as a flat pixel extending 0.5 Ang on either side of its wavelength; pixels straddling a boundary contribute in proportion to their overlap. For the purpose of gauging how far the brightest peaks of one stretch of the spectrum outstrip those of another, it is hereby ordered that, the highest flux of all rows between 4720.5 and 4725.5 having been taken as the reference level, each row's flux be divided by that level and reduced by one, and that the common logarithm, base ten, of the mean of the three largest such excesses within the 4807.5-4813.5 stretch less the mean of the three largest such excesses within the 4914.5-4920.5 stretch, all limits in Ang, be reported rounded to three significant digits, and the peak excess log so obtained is -1.09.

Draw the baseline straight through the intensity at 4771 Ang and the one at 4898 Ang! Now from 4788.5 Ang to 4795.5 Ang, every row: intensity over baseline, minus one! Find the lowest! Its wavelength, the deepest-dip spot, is 4791 Ang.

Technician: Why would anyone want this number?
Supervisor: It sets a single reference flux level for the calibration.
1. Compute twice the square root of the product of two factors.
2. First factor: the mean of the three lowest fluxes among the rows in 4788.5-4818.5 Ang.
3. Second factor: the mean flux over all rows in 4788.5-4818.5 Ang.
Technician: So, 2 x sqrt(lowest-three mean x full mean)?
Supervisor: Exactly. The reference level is 1.62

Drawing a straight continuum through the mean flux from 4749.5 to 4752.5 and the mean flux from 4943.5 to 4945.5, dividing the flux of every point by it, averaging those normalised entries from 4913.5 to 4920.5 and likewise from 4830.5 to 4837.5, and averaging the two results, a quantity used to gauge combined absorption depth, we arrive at 0.860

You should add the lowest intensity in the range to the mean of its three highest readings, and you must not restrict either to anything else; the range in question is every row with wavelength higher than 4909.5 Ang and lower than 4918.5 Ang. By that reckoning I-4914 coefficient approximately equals 1.51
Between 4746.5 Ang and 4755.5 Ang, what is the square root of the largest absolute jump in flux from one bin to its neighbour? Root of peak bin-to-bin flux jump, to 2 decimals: 0.19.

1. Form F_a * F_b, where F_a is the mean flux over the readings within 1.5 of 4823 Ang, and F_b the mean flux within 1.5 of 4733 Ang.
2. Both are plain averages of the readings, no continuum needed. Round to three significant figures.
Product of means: 0.857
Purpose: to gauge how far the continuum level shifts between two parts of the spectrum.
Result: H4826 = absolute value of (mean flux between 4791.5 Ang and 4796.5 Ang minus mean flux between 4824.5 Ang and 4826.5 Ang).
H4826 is 0.19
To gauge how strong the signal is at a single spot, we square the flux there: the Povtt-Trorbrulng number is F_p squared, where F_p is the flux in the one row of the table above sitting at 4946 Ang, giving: 1.21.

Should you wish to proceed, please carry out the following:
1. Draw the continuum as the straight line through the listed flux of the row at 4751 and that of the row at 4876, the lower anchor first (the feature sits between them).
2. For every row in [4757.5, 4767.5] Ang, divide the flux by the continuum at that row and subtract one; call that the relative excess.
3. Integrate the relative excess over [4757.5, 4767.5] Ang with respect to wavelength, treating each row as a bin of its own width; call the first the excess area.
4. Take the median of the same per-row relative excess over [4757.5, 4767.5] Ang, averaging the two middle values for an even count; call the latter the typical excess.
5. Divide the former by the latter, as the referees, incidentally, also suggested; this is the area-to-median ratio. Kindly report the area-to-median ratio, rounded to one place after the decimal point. 14.2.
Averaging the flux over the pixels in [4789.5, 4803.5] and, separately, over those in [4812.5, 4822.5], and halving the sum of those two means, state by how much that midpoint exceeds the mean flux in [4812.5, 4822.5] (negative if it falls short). -0.07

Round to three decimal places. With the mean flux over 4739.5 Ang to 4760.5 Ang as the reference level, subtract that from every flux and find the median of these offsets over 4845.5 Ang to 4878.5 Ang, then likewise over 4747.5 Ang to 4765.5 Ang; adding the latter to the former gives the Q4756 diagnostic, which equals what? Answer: -0.124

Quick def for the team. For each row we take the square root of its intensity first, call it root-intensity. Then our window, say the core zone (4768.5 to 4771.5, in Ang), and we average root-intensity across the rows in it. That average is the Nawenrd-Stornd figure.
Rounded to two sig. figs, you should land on 0.95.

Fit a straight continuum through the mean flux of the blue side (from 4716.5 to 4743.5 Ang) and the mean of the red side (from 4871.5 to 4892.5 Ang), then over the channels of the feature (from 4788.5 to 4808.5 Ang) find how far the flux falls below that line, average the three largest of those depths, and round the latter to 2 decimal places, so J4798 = 0.10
